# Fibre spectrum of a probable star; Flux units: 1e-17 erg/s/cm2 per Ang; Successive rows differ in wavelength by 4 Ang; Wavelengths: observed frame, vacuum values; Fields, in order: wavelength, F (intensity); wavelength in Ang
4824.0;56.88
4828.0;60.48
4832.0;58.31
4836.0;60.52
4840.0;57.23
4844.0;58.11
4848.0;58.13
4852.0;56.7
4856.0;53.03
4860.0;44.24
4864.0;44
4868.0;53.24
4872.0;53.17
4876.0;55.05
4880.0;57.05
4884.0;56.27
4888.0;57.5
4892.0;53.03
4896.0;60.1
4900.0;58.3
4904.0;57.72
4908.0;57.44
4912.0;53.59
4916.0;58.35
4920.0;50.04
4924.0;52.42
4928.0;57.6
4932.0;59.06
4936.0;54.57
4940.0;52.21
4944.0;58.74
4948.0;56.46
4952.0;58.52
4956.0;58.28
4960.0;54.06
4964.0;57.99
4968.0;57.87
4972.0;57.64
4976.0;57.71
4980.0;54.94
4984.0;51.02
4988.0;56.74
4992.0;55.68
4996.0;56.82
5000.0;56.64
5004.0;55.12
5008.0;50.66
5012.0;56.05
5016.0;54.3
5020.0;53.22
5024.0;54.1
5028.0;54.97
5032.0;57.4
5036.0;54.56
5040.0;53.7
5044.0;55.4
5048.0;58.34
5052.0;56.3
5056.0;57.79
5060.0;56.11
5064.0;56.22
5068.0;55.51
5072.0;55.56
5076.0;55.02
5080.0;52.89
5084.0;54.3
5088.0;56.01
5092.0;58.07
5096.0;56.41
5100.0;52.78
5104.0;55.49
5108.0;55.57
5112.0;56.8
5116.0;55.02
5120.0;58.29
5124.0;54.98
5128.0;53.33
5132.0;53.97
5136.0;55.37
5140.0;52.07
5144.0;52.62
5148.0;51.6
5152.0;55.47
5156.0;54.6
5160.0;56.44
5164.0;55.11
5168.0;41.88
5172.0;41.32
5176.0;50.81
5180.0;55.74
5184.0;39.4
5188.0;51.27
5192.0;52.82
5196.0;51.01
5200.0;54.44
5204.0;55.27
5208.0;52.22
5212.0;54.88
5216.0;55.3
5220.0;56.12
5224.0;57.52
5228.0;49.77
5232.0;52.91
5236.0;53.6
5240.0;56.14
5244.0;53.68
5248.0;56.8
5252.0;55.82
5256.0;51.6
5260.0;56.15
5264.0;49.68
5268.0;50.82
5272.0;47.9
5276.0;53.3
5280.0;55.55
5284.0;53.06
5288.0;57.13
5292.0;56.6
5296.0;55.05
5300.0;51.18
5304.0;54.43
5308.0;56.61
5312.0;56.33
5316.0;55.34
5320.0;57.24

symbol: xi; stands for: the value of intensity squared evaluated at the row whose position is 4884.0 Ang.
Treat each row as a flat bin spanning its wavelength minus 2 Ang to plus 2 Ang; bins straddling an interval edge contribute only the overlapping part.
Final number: 3166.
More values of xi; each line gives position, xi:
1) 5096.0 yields 3182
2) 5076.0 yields 3027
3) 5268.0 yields 2583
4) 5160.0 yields 3185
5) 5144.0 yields 2769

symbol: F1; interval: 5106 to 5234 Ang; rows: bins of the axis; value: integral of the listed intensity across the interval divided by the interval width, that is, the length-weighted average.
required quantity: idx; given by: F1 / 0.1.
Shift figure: 529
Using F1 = 52.9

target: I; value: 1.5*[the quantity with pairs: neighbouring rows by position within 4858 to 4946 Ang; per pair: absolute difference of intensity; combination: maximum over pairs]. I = 14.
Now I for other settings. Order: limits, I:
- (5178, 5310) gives 25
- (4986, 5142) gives 8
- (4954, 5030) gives 9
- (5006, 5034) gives 8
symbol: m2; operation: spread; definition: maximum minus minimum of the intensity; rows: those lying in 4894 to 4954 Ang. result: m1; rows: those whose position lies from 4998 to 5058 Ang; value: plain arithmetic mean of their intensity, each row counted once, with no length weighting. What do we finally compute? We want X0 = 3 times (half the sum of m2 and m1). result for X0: 98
